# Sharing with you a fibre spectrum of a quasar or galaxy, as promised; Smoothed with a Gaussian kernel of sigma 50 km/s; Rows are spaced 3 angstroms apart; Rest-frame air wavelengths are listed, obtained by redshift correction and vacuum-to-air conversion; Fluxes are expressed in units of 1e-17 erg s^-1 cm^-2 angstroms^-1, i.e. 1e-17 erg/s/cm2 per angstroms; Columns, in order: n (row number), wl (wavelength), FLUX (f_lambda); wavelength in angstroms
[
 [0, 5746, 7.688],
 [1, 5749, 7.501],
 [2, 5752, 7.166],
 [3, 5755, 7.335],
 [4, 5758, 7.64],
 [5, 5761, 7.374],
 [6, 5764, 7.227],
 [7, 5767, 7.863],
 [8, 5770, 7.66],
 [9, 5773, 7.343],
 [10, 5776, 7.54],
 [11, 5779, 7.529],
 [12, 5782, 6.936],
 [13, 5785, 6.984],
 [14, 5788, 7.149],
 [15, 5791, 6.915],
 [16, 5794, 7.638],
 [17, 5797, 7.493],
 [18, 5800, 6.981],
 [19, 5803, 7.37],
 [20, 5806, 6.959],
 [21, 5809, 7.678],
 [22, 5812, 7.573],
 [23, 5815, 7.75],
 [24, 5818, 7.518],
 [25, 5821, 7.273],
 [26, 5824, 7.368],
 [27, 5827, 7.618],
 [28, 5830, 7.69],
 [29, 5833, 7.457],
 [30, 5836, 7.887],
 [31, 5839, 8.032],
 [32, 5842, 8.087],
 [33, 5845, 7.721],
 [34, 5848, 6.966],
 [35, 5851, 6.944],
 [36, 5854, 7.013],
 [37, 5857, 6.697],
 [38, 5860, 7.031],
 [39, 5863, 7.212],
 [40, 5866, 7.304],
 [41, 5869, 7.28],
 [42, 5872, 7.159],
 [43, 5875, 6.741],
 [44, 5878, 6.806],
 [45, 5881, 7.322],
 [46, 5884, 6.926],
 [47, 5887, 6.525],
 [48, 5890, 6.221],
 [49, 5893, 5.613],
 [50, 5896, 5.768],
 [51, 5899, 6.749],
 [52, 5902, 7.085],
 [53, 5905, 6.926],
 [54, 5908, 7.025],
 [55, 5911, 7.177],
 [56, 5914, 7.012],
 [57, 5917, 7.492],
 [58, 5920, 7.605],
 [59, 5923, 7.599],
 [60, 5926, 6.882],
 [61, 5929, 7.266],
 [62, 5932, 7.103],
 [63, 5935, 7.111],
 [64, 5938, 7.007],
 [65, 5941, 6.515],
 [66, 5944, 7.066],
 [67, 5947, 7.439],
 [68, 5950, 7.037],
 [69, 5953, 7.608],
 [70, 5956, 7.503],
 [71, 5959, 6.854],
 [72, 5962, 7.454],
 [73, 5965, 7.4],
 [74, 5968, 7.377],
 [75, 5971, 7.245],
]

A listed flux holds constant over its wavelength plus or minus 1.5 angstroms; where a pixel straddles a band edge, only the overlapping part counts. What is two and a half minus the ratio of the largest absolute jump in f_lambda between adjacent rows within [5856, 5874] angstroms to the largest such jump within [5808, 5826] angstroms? 1.14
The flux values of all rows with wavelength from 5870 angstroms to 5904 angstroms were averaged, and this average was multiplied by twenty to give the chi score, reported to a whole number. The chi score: 133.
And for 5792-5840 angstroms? 150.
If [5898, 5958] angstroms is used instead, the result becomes 143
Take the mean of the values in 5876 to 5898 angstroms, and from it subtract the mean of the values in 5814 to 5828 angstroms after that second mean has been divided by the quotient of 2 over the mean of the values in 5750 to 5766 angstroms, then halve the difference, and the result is -10.6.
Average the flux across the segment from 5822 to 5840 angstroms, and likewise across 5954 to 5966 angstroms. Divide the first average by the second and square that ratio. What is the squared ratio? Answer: 1.10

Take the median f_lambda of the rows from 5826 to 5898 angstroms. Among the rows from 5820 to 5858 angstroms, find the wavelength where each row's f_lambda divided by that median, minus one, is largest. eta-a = 5842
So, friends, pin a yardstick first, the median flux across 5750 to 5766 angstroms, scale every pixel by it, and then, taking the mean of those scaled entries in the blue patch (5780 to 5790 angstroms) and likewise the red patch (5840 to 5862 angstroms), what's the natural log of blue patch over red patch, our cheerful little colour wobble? -0.03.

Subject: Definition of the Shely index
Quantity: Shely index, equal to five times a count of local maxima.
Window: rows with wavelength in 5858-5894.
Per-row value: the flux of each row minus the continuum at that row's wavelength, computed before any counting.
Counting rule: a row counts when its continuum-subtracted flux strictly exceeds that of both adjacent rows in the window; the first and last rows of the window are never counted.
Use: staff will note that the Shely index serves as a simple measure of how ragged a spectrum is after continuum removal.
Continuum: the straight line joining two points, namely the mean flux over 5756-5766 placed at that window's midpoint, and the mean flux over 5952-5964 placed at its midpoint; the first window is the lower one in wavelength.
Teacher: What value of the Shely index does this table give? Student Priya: 10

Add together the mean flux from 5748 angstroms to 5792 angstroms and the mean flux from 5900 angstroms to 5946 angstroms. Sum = 14.47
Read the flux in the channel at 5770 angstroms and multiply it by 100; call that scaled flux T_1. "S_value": 766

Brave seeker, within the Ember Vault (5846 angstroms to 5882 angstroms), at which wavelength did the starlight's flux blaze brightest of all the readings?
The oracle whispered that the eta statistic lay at 5881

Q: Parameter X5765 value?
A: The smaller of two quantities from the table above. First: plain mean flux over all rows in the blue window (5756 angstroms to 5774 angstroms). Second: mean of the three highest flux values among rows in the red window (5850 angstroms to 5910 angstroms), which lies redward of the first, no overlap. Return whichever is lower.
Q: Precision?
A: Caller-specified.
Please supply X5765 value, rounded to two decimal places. 7.30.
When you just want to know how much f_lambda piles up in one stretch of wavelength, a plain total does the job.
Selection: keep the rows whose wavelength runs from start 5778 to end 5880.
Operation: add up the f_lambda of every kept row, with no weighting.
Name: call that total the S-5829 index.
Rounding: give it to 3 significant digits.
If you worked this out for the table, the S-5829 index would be 249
